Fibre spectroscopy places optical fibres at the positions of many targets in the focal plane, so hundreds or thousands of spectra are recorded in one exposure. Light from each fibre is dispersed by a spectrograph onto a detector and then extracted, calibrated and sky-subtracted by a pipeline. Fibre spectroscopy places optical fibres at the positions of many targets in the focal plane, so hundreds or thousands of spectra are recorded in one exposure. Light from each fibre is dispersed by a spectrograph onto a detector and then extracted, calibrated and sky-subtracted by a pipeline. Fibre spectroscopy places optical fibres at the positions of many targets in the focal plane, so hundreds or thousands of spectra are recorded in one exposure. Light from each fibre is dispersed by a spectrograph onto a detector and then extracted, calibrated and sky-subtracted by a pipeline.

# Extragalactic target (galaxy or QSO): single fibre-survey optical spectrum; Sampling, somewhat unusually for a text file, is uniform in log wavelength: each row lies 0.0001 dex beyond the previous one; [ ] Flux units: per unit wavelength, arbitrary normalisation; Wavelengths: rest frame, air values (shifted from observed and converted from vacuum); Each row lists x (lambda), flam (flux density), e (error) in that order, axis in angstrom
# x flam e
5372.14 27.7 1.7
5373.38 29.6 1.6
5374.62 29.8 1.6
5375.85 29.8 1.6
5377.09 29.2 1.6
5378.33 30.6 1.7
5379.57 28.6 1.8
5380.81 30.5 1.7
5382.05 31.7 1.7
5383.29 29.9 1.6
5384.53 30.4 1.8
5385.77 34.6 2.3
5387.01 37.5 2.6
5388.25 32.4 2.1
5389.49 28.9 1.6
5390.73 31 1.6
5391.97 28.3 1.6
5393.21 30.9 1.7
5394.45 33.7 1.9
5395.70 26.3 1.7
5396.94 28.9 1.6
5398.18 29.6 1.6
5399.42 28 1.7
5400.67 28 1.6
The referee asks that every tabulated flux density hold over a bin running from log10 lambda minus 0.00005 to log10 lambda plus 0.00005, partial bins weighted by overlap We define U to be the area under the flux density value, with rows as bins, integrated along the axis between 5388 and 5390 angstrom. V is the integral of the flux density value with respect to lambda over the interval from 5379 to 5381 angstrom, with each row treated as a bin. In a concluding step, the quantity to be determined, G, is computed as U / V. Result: 1.0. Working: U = 61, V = 59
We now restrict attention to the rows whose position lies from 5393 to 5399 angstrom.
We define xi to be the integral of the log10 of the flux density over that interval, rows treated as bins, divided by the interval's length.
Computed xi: 1.47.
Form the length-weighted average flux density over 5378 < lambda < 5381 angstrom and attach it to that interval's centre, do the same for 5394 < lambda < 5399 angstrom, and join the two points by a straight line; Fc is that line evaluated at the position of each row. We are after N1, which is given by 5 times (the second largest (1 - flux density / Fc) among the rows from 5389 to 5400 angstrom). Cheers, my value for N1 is 0.23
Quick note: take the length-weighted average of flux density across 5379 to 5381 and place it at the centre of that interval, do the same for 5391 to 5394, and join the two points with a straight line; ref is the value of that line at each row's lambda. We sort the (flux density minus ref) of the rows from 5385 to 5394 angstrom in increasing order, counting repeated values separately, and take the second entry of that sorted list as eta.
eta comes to -1.0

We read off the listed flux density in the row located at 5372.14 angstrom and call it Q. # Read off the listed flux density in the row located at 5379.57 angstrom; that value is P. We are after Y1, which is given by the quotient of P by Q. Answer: 1.03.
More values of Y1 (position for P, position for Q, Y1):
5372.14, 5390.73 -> 0.89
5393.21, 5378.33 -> 1.01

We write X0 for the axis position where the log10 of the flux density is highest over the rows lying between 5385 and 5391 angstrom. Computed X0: 5387.01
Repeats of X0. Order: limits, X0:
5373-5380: 5378.33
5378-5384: 5382.05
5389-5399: 5394.45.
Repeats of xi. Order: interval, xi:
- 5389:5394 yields 1.48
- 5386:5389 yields 1.54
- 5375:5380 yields 1.47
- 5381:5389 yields 1.51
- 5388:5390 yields 1.48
